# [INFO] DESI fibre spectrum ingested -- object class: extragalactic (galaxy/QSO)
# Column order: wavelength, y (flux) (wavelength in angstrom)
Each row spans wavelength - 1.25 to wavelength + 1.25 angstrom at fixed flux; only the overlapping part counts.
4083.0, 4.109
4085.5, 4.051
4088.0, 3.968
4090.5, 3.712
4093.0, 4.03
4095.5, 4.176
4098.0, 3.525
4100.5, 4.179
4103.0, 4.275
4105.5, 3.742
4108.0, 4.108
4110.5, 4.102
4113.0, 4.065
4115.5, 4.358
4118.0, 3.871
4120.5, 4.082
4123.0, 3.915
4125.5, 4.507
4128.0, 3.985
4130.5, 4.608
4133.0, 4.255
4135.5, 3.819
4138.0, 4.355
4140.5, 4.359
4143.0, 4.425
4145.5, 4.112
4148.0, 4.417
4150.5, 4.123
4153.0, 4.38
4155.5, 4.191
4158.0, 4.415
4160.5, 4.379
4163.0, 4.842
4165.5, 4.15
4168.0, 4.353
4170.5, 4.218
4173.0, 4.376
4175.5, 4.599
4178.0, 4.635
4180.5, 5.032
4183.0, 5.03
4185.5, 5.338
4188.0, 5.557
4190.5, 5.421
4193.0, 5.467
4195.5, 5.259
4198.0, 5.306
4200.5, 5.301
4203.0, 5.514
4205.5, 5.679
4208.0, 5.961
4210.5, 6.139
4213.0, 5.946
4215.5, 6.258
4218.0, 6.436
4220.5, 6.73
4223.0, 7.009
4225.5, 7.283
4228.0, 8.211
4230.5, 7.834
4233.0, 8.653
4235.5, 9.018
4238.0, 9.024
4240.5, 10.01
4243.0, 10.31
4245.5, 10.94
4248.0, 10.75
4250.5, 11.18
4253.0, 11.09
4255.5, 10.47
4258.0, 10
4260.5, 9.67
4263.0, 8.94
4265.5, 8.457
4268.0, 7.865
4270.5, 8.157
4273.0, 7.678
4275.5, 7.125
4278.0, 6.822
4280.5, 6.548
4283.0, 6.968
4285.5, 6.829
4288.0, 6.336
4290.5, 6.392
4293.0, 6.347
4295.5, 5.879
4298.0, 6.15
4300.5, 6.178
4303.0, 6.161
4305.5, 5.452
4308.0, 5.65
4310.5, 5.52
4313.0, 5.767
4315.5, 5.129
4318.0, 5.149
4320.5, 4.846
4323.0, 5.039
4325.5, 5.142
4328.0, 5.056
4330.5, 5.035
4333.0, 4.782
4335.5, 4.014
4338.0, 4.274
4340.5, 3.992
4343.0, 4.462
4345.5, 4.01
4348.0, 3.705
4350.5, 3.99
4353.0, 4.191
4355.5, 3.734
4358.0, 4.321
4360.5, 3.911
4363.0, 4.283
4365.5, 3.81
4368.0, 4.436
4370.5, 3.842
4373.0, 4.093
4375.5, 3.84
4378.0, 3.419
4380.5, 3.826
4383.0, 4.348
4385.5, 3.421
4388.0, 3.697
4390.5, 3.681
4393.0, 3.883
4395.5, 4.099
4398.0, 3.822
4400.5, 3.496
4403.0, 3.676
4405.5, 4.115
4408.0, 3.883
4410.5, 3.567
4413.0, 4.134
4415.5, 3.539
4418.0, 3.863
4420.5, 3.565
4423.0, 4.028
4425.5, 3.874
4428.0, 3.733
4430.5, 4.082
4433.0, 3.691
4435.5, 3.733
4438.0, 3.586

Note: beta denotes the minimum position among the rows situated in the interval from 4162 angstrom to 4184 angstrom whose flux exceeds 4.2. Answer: 4163.0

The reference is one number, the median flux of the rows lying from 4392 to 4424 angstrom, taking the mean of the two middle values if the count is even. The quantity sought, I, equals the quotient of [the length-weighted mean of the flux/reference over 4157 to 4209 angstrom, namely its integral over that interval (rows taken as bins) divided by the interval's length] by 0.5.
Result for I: 2.58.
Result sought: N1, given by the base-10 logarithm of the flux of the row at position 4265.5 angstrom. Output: 0.93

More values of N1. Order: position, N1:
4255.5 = 1.02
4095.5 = 0.62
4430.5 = 0.61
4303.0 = 0.79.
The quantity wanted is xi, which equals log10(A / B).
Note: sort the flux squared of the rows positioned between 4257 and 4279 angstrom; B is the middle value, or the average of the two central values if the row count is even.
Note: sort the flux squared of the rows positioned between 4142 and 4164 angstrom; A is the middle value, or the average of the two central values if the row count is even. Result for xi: -0.5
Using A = 19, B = 67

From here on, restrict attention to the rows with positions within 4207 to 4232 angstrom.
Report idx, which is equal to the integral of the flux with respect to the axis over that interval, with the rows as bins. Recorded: 170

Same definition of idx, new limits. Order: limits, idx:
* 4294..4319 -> 143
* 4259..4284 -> 196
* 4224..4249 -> 229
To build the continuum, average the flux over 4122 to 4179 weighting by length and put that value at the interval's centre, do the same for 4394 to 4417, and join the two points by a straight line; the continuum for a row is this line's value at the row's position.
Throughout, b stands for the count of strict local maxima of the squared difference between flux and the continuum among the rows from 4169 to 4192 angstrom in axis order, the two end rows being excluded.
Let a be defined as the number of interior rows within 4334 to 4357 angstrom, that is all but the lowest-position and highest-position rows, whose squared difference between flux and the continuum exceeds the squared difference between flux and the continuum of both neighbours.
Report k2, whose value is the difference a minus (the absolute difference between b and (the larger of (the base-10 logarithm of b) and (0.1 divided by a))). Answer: 3.0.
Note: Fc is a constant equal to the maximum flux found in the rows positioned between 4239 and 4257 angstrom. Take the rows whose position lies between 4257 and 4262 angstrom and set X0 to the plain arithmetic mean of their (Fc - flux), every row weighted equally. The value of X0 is 1.3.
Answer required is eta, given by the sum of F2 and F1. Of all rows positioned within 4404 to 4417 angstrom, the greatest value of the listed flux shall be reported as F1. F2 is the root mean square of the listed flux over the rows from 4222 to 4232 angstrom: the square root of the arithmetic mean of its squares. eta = 11.7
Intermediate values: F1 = 4.134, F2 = 7.6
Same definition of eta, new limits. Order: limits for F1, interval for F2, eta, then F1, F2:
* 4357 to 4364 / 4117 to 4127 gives 8.4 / 4.321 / 4.1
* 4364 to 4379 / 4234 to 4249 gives 14.5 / 4.436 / 10.0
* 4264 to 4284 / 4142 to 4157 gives 12.7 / 8.457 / 4.3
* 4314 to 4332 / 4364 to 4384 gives 9.1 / 5.149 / 4.0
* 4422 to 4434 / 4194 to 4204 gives 9.4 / 4.082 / 5.3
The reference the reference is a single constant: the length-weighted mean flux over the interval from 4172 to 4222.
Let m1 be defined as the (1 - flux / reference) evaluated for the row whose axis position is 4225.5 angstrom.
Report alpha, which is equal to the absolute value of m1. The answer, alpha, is 0.32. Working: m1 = -0.32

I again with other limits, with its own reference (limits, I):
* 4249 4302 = 4.07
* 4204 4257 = 4.31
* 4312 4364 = 2.34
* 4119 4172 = 2.22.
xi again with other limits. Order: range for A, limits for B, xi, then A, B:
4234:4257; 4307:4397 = 0.8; 110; 17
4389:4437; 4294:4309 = -0.4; 15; 36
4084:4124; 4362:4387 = 0.0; 16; 15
